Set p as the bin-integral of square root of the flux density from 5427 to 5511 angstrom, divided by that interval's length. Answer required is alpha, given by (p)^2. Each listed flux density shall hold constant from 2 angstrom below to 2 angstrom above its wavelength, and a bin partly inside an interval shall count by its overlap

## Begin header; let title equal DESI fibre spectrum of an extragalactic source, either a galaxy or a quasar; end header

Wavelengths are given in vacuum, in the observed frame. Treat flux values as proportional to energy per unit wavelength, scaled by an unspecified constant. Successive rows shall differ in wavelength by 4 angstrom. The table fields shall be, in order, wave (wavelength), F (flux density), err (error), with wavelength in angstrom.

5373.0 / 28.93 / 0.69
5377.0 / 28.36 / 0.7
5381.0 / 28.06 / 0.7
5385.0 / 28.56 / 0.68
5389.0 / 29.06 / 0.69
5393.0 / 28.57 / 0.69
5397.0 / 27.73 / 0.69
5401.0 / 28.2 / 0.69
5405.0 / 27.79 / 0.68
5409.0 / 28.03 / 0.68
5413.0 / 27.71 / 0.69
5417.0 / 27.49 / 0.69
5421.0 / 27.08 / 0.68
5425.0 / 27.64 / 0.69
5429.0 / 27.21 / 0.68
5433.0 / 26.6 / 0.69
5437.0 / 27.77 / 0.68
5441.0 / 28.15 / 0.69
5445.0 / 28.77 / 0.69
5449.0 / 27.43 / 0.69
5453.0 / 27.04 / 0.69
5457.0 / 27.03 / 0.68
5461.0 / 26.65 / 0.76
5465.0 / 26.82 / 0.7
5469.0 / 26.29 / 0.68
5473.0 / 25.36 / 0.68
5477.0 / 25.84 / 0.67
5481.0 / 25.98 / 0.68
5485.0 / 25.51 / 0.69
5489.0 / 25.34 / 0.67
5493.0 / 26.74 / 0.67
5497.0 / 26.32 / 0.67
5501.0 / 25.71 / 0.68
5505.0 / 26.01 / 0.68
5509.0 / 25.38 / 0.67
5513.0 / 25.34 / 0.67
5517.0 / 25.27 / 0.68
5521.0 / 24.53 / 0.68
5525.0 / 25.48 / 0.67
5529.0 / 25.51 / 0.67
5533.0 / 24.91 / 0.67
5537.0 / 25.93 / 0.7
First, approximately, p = 5.15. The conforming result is 26.6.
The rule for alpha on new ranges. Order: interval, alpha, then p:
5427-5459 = 27.5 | 5.24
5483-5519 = 25.7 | 5.07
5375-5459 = 27.8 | 5.27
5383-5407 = 28.3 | 5.32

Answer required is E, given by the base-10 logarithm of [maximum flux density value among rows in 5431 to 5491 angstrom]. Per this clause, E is 1.46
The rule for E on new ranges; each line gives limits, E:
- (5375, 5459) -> 1.46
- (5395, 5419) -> 1.45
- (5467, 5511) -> 1.43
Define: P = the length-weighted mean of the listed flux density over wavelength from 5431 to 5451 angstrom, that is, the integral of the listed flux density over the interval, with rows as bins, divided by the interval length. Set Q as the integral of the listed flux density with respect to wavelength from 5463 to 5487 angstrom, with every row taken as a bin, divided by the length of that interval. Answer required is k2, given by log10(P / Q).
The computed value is 0.03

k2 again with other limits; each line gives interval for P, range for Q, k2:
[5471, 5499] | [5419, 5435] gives -0.02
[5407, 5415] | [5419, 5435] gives 0.01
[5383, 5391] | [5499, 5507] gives 0.05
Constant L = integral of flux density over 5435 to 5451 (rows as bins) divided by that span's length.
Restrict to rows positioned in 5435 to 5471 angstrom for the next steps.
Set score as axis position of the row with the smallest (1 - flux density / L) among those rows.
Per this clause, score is 5445.0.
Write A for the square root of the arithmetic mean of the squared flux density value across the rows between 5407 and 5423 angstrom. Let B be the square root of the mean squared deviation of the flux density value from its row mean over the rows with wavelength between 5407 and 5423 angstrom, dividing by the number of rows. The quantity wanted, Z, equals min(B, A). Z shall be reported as 0.345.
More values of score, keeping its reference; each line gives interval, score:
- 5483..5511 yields 5493.0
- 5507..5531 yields 5529.0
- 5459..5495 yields 5465.0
